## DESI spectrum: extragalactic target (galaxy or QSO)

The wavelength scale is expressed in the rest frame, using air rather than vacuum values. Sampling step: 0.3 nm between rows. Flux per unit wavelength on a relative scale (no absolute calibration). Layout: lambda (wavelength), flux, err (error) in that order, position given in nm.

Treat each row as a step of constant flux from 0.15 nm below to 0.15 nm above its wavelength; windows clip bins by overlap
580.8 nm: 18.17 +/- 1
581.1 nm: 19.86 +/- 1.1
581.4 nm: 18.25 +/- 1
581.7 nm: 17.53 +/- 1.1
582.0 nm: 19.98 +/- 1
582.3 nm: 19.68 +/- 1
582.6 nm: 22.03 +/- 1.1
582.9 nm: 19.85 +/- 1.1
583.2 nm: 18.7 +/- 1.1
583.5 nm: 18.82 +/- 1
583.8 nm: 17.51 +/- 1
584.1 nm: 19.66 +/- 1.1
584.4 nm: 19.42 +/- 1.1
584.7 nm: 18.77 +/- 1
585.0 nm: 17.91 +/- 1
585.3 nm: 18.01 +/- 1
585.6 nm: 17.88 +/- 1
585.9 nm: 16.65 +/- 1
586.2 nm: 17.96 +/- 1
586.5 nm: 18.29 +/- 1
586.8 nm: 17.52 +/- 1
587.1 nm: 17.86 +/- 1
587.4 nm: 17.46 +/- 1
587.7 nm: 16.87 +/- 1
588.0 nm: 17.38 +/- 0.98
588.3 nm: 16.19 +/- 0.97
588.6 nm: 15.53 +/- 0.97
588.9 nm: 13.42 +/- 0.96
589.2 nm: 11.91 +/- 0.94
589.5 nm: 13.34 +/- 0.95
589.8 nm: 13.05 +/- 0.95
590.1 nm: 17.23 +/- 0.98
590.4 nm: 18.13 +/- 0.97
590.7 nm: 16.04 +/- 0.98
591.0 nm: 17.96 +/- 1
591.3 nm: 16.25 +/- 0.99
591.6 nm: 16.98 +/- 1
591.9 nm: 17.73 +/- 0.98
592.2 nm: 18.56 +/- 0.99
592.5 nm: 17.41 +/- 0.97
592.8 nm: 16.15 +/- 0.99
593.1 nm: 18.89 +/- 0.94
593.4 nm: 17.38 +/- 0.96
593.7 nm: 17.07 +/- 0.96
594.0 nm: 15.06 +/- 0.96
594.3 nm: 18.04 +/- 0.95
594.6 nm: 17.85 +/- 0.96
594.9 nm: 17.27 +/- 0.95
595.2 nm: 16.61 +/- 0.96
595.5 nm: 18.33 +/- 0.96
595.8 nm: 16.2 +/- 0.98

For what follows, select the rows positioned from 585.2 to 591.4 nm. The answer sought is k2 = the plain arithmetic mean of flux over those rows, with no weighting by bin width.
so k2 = 16.4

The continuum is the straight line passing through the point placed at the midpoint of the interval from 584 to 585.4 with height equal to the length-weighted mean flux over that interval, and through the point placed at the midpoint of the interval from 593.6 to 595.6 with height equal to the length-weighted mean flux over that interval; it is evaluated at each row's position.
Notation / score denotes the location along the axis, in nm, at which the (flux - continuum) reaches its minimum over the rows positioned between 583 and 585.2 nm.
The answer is 583.8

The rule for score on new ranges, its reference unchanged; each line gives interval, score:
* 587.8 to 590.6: 589.2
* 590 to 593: 590.7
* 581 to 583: 581.7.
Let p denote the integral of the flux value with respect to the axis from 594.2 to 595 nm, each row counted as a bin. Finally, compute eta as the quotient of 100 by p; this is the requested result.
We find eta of 7.1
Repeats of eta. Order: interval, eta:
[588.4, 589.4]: 7.3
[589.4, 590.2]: 8.7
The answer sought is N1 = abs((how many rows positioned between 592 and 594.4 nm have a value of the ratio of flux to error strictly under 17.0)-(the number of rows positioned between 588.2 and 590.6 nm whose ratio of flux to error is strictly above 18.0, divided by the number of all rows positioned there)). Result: 1.9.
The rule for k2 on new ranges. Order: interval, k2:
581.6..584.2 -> 19.3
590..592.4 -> 17.4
